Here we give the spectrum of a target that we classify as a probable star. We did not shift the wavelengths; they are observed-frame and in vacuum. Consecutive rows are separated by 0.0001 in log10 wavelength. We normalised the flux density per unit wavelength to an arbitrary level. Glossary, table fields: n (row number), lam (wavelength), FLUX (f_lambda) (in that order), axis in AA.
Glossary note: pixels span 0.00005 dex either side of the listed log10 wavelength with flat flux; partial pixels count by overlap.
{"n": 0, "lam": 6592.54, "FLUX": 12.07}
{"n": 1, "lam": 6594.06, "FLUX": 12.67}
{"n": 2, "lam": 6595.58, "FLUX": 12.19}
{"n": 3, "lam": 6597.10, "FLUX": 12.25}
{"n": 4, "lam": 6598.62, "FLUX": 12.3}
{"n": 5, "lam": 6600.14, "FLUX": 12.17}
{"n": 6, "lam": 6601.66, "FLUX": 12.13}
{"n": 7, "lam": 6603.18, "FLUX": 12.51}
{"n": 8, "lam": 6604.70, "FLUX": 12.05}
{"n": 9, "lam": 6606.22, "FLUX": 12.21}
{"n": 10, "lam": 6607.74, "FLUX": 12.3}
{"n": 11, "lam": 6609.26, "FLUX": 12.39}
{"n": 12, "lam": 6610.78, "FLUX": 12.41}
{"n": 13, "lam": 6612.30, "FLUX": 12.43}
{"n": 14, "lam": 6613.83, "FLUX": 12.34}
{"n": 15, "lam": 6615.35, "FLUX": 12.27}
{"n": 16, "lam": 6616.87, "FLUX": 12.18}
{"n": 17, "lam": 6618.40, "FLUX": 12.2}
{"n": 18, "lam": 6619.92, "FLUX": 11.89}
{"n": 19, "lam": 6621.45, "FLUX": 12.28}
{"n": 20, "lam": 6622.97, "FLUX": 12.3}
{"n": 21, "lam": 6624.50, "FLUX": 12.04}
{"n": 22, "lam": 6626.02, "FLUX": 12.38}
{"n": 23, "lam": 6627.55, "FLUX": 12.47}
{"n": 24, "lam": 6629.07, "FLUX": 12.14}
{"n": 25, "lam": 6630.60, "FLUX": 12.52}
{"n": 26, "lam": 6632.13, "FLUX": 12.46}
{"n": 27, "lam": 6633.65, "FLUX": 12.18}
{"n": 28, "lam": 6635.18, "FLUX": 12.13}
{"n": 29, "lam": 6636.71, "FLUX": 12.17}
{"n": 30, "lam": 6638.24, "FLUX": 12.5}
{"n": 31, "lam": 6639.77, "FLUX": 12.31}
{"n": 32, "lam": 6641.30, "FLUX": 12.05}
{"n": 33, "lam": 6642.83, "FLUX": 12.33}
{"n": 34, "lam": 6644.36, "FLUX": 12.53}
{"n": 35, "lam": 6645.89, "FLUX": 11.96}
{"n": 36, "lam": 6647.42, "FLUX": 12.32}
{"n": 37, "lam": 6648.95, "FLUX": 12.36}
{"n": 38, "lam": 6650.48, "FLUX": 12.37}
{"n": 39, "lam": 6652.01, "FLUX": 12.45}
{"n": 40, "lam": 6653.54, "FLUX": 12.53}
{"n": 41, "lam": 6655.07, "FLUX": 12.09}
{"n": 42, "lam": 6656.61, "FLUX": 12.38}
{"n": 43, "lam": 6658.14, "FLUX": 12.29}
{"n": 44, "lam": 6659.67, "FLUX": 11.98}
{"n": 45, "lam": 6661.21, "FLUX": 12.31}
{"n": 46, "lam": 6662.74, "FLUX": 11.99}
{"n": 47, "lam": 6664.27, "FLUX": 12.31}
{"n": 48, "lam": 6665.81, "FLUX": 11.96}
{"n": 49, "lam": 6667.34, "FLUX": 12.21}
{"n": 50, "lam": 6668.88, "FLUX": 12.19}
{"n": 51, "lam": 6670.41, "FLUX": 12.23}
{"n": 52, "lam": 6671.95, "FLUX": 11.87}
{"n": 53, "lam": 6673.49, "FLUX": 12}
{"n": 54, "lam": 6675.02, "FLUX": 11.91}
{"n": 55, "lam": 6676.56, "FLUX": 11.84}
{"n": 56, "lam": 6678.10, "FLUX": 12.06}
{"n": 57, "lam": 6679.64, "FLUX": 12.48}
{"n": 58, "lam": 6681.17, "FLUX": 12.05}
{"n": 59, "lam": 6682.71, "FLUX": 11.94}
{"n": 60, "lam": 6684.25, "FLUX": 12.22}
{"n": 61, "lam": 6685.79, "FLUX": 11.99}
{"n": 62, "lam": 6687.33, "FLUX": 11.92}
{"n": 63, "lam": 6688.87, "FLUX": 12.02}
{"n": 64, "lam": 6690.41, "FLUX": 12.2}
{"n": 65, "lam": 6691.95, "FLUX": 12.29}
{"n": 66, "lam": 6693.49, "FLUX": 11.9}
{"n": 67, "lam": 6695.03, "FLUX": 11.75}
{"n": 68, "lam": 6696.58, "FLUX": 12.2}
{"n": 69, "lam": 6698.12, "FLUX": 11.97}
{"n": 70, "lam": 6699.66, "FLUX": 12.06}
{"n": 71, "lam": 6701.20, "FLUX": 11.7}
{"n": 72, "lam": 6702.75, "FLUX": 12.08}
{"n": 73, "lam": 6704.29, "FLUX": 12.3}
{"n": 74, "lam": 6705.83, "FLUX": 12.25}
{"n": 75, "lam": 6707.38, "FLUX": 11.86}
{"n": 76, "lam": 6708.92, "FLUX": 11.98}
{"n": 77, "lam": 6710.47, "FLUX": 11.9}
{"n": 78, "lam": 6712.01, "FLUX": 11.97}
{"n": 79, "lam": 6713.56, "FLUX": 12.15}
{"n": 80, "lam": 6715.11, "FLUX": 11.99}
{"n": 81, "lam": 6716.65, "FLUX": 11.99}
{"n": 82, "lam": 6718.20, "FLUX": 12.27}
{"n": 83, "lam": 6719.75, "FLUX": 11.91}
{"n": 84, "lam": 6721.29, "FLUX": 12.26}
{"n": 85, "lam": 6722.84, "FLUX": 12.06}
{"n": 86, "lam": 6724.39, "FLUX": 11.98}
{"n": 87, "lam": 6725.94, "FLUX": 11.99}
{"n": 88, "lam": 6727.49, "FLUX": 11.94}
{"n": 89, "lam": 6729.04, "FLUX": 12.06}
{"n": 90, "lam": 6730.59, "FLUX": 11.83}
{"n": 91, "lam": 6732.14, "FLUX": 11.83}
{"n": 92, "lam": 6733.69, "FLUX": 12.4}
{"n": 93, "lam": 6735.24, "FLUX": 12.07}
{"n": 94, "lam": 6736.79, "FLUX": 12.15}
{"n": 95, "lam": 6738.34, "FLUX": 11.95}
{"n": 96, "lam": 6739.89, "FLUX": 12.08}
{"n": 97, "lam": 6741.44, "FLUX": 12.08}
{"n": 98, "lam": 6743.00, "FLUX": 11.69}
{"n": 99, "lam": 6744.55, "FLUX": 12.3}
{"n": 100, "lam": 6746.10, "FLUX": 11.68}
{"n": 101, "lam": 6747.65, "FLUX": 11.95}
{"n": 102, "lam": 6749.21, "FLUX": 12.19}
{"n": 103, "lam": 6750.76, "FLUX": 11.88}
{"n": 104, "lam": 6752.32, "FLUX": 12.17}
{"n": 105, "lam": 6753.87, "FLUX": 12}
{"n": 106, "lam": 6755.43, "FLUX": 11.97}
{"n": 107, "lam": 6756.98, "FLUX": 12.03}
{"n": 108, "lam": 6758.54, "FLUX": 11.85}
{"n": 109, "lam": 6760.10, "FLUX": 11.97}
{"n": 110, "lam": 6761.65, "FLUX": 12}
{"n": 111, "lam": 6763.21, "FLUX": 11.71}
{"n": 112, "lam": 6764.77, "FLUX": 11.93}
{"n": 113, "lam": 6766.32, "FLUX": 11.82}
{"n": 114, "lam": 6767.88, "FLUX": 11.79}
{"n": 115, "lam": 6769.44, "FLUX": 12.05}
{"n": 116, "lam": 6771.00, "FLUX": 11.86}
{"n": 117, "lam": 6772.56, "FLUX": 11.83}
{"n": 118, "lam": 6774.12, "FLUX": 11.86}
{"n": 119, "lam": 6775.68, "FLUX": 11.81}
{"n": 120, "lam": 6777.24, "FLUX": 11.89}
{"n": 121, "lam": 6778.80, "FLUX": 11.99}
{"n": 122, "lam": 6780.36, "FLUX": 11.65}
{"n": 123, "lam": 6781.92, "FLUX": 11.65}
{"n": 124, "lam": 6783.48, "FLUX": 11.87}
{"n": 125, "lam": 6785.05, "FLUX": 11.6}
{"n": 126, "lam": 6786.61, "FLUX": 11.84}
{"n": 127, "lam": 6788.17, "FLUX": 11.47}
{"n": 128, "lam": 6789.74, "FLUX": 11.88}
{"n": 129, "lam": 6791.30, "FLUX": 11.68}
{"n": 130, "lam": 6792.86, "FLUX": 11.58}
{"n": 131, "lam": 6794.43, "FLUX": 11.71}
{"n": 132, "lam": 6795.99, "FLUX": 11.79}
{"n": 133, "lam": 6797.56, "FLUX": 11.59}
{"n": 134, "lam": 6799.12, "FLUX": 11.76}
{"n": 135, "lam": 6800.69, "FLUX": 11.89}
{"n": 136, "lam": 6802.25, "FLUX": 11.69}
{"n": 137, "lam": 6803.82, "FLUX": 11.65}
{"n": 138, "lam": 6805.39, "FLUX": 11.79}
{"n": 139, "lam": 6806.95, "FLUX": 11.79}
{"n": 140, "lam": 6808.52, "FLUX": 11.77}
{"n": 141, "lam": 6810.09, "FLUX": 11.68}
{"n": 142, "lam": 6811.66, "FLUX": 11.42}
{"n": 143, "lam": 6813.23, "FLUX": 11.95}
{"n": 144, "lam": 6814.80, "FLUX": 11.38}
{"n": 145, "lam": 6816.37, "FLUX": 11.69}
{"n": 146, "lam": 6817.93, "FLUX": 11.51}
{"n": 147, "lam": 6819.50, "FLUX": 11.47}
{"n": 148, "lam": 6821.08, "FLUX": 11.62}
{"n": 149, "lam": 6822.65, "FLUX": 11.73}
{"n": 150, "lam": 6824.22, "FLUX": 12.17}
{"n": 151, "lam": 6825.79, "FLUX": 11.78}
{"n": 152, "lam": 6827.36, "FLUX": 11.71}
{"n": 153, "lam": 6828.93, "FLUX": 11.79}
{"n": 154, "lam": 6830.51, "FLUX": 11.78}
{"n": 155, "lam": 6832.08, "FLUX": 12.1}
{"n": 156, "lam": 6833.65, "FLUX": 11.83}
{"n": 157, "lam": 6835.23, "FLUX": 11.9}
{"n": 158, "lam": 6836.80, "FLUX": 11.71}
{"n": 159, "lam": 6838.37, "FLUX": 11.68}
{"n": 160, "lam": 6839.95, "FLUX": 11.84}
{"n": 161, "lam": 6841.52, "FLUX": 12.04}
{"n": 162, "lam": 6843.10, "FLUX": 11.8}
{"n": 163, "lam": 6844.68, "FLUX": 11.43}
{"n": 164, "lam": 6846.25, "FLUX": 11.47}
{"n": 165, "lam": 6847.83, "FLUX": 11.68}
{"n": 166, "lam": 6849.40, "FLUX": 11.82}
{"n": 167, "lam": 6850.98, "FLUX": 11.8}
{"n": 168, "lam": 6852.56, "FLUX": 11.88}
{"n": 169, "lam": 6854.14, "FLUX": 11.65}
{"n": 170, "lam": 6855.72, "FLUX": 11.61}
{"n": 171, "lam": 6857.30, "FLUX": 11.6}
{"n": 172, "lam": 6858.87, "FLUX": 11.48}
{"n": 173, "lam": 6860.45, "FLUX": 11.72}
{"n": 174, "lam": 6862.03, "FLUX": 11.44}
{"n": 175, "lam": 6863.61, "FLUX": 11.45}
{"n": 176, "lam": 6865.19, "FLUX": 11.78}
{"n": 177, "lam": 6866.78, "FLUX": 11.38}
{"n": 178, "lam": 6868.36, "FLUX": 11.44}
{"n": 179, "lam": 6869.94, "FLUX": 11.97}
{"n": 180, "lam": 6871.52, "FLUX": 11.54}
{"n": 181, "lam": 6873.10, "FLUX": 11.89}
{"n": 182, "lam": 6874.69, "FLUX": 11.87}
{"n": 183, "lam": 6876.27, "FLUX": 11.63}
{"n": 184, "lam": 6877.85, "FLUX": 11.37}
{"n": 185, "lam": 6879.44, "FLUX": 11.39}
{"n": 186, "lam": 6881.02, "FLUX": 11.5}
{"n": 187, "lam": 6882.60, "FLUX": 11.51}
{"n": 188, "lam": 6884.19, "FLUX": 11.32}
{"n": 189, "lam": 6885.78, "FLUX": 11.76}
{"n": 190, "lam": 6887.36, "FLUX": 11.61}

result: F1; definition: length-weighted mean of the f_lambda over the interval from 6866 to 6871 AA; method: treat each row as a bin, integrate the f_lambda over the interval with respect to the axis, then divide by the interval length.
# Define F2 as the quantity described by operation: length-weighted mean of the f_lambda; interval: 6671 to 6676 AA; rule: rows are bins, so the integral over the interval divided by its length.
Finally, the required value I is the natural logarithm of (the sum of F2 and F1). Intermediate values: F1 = 11.6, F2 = 11.9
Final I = 3.16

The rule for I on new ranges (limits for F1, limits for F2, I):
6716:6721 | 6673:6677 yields 3.18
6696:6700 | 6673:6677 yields 3.18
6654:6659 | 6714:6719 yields 3.19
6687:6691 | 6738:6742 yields 3.18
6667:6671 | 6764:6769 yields 3.18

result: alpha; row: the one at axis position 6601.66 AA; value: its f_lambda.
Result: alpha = 12.13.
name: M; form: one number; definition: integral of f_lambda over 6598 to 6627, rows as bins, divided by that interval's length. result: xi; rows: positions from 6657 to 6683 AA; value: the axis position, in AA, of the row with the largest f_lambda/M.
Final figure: 6679.64 AA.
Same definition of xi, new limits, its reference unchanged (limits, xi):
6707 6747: 6733.69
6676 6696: 6679.64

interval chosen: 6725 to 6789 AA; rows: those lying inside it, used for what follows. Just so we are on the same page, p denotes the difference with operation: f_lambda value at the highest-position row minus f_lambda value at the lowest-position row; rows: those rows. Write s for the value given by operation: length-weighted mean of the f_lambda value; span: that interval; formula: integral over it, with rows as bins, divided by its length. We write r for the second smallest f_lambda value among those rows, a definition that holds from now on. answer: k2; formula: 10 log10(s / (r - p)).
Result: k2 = -0.07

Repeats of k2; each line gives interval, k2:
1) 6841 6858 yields -0.08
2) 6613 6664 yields -0.02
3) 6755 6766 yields 0.01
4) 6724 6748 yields 0.10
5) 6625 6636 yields -0.02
